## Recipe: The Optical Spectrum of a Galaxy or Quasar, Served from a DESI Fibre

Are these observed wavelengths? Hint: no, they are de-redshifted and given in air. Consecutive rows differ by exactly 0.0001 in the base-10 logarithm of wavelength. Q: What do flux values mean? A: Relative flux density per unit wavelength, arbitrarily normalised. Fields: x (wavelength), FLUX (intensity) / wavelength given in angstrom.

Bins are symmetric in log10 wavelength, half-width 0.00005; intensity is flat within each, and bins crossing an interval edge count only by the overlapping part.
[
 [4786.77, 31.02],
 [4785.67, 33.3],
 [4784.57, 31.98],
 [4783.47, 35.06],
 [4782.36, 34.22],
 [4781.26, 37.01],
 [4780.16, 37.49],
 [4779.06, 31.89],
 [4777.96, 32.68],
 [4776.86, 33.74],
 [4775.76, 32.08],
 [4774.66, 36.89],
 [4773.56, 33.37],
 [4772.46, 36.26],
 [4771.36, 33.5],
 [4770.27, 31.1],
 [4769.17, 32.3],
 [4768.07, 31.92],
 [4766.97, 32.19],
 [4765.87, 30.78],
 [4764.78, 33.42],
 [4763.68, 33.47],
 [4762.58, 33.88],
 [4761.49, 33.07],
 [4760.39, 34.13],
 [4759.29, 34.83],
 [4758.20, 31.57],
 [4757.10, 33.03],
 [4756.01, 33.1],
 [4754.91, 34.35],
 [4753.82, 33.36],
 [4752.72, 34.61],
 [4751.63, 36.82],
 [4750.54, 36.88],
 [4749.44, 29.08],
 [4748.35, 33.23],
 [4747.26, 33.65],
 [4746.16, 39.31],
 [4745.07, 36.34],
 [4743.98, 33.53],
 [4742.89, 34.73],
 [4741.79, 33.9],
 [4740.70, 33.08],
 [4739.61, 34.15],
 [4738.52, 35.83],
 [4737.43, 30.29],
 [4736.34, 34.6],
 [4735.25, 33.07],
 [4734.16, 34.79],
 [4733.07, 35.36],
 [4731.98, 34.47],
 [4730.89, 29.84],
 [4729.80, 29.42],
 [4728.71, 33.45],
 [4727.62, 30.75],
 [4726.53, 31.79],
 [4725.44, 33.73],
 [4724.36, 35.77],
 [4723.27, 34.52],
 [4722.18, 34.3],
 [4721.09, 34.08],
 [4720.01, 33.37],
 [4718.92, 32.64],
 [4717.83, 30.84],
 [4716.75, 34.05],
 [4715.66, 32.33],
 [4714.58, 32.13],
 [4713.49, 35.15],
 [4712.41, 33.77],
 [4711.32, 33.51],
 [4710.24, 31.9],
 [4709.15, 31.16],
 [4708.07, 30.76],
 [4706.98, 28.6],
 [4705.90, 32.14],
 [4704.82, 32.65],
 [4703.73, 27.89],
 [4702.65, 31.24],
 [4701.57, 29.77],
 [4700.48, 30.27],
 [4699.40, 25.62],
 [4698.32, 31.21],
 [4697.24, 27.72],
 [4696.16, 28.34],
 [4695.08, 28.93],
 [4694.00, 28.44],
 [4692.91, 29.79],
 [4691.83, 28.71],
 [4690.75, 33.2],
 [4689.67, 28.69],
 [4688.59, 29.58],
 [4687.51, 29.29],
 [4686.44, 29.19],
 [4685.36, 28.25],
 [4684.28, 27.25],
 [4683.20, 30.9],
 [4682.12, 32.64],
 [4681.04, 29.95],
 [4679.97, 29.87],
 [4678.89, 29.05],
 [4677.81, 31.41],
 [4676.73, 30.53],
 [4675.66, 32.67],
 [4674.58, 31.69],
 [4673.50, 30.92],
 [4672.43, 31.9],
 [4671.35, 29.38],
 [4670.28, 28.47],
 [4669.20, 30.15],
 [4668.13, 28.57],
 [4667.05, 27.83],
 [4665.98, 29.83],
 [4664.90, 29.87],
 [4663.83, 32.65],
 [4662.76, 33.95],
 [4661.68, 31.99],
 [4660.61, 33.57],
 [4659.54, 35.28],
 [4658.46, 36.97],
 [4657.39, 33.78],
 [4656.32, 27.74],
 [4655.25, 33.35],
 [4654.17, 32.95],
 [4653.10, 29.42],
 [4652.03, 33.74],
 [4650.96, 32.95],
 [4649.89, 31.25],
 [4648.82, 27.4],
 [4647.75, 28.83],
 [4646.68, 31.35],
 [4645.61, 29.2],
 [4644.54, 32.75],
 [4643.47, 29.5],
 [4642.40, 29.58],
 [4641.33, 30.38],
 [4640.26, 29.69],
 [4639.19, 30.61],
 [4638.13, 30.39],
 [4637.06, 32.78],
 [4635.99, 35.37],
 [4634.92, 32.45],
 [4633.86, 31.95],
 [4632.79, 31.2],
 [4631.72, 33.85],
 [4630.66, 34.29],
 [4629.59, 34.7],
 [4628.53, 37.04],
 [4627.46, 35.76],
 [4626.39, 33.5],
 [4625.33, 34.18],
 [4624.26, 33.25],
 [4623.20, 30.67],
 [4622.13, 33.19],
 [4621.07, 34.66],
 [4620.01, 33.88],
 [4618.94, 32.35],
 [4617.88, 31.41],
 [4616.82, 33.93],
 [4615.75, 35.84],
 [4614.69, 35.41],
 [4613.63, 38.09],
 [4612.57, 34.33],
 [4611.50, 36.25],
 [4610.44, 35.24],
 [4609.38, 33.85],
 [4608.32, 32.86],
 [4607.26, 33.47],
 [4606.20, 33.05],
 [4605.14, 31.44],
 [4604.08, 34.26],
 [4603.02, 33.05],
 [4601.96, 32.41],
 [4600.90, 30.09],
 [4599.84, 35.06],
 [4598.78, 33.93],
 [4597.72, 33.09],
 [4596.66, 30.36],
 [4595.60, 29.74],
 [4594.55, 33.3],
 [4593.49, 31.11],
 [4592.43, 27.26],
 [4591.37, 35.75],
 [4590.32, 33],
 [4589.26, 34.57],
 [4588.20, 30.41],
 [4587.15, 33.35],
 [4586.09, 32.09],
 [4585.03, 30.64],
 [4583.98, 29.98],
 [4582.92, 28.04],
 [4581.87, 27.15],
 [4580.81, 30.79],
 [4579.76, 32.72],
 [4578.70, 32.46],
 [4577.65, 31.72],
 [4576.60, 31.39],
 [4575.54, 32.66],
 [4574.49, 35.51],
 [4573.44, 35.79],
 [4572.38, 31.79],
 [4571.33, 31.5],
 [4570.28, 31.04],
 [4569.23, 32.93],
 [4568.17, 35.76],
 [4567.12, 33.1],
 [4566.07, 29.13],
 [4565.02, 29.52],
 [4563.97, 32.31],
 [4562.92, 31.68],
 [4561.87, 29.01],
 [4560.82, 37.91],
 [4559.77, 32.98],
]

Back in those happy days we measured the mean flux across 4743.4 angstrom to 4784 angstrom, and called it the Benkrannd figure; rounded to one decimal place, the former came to 33.9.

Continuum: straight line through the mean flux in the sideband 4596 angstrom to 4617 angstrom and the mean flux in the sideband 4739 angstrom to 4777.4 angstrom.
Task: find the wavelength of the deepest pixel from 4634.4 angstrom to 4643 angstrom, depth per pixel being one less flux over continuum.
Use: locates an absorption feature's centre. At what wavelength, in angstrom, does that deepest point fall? 4642.40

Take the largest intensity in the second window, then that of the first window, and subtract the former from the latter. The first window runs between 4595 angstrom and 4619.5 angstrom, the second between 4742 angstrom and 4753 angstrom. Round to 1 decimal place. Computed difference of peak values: -1.2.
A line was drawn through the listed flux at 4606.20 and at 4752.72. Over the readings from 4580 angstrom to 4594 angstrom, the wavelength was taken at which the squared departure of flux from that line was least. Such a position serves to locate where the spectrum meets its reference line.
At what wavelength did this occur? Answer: 4590.32 angstrom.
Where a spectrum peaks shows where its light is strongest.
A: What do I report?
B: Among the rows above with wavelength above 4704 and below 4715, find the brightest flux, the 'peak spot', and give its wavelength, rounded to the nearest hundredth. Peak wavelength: 4713.49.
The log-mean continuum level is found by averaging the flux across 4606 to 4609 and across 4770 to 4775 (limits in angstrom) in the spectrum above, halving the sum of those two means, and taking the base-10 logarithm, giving 1.53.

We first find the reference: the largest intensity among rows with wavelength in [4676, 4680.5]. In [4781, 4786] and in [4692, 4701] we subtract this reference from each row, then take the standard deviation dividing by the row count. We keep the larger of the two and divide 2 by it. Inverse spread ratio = 1.18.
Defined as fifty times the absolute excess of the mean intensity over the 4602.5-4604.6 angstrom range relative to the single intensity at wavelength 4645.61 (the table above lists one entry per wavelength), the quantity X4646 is 223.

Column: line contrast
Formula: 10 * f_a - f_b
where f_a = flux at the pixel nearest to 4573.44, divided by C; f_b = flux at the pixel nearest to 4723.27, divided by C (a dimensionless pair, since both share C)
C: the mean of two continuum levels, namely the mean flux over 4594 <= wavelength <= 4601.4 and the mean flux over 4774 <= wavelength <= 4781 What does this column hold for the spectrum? 9.7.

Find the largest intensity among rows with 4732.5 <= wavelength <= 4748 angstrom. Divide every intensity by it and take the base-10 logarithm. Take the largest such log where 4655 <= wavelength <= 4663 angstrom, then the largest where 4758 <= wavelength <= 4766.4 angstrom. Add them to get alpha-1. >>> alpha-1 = -0.079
